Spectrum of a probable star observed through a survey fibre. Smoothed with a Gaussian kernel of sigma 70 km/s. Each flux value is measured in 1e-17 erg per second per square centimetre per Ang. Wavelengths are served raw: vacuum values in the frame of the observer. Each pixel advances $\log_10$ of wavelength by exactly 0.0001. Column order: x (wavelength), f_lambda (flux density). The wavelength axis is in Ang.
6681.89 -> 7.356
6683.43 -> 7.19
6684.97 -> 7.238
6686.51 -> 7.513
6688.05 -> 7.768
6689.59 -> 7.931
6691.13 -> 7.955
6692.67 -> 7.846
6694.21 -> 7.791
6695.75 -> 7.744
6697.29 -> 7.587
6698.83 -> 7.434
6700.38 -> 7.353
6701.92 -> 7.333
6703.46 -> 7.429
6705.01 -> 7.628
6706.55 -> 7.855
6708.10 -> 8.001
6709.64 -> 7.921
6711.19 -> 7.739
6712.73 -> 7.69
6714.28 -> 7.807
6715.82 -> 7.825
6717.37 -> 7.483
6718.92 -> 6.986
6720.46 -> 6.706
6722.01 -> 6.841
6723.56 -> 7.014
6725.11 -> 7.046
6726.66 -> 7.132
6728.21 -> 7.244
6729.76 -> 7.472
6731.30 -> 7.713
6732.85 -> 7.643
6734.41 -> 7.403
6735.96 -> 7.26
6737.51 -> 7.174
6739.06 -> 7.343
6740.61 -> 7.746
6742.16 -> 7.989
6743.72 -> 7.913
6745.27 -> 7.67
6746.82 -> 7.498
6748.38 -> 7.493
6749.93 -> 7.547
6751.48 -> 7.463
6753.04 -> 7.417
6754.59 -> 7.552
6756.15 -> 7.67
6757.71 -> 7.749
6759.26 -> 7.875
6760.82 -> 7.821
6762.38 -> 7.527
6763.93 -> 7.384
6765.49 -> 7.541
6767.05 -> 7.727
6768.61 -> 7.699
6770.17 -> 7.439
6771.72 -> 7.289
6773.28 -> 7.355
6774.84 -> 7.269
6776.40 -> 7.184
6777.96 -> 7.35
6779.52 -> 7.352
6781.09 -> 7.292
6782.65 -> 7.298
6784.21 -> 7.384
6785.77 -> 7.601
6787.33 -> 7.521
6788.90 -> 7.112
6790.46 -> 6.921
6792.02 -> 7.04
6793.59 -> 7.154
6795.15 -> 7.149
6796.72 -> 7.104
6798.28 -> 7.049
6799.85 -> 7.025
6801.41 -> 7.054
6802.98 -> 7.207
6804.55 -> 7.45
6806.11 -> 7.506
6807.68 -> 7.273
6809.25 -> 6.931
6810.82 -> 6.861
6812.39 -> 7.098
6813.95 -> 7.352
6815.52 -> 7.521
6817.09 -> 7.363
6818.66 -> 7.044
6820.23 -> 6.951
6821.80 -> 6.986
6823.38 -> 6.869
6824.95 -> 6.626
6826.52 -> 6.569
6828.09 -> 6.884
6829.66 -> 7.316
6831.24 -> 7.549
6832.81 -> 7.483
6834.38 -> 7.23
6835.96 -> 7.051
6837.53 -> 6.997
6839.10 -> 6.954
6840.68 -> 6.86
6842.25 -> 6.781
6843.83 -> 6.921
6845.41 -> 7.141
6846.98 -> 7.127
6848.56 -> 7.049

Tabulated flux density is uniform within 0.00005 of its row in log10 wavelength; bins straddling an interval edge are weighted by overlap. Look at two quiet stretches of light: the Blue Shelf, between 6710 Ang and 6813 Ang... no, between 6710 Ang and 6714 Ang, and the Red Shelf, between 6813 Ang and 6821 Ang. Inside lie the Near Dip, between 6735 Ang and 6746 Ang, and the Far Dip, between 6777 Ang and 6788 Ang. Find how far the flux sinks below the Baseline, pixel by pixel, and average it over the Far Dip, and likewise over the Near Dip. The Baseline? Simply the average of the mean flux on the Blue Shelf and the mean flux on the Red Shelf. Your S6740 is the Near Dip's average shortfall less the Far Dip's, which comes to -0.2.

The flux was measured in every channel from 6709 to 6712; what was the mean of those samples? 7.83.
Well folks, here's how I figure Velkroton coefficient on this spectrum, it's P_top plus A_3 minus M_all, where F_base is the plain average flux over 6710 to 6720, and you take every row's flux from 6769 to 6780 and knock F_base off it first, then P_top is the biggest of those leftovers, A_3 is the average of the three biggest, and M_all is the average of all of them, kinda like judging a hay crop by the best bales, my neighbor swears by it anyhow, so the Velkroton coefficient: -0.09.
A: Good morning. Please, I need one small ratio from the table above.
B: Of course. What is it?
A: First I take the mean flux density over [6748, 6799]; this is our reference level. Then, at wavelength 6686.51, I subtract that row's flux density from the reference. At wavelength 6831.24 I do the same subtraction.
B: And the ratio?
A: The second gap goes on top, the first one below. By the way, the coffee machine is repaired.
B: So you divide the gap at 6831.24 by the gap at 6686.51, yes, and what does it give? 1.33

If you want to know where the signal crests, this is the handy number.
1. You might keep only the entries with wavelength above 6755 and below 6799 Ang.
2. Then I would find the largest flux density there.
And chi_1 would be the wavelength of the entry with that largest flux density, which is 6759.26 Ang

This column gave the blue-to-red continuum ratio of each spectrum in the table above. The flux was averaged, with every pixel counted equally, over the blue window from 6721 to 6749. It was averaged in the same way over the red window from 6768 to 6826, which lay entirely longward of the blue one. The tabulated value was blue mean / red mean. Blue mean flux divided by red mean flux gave 1.03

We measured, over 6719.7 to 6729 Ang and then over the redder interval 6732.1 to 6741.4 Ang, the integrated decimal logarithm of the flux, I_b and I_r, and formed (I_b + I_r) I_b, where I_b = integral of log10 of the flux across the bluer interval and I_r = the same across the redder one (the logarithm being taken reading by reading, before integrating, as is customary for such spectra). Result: 125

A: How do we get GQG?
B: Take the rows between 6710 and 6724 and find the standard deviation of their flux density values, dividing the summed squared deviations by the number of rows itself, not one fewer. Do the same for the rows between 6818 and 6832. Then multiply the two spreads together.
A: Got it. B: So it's 0.124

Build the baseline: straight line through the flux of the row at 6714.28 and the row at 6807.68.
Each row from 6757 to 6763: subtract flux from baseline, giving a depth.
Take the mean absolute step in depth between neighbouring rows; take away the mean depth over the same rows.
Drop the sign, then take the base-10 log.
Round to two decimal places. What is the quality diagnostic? -0.45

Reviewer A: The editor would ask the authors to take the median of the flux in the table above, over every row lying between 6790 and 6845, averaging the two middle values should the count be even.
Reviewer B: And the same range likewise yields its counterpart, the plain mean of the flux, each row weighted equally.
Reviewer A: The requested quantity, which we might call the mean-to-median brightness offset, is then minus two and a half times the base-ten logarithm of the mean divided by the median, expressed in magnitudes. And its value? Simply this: -0.006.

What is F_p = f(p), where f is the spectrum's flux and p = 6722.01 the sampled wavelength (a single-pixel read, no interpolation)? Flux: 6.841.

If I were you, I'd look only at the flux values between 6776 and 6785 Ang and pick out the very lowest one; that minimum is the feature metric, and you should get 7.184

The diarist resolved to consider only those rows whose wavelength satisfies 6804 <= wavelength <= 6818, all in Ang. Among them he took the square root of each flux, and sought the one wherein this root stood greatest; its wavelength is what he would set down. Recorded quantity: 6815.52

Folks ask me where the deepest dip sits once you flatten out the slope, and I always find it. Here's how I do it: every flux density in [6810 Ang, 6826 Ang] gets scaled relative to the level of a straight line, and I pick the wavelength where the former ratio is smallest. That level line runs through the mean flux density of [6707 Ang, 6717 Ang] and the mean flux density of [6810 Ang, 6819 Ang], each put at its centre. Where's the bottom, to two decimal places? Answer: 6824.95 Ang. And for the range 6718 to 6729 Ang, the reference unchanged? 6720.46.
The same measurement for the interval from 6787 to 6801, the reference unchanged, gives 6790.46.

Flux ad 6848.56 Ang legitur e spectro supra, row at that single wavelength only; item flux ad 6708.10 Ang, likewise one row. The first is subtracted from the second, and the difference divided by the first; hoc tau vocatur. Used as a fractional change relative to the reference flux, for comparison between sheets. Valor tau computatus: 0.14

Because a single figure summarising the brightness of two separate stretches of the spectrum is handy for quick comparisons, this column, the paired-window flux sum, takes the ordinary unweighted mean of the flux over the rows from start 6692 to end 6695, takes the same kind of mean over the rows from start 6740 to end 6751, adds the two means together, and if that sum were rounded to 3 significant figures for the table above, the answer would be 15.5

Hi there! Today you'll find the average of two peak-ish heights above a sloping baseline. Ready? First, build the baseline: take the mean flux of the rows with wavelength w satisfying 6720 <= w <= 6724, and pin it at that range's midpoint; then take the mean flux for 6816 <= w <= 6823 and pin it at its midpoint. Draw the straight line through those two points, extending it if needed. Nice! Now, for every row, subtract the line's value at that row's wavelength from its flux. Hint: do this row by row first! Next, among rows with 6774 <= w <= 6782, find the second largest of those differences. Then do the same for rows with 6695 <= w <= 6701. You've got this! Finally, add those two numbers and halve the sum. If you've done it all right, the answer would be 0.58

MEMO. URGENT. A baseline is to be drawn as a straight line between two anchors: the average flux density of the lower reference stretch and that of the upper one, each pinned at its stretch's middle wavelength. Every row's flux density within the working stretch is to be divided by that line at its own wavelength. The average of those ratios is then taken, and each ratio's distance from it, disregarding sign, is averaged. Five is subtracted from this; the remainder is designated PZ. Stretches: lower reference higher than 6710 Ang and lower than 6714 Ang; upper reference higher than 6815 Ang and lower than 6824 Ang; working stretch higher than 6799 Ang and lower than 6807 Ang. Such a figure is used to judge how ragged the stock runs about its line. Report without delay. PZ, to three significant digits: -4.97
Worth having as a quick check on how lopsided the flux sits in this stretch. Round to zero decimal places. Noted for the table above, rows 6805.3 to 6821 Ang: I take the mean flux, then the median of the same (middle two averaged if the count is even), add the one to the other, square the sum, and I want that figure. 207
